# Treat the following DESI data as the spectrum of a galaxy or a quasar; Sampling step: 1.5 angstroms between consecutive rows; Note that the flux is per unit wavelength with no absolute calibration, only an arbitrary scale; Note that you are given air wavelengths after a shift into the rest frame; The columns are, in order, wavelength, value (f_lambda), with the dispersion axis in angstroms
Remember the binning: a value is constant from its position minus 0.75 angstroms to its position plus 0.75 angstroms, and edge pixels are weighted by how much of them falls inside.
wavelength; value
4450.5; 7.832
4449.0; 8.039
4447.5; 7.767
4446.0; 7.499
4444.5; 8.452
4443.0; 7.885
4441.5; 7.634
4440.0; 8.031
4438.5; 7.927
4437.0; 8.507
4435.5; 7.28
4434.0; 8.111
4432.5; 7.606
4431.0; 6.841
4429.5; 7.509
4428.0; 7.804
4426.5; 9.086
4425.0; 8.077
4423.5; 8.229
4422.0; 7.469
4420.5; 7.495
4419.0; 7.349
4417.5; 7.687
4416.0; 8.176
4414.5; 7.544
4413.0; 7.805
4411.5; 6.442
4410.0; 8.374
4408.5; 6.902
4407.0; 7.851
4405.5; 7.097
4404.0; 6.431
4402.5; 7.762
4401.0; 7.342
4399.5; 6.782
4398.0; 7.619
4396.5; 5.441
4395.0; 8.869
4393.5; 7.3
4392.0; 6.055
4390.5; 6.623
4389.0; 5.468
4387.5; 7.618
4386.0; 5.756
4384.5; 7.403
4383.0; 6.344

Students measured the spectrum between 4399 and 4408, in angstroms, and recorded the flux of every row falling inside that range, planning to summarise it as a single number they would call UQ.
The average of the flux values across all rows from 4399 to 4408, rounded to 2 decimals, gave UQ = 7.21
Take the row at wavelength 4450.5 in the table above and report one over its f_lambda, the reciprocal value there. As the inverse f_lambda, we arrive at 0.128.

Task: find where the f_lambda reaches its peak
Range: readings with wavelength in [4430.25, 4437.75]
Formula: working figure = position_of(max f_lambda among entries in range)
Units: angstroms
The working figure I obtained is 4437.0 angstroms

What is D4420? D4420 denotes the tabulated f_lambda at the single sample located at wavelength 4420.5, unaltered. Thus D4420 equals 7.495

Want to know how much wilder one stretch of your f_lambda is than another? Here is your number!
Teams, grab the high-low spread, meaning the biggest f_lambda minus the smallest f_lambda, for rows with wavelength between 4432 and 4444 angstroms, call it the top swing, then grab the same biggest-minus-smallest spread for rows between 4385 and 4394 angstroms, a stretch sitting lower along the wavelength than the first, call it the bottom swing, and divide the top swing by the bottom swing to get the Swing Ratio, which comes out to 0.57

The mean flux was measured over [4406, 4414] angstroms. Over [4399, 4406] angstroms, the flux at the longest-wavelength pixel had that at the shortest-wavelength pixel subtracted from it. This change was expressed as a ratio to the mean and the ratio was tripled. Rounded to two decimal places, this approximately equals 0.13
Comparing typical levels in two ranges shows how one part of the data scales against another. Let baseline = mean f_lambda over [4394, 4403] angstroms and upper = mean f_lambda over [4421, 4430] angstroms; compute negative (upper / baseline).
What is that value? -1.10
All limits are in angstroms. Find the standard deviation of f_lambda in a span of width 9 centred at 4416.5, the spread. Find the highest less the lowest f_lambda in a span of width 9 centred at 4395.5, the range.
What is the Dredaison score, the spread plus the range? 3.7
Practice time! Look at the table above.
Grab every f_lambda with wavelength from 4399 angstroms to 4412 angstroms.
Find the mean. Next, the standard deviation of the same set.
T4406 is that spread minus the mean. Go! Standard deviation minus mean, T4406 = -6.6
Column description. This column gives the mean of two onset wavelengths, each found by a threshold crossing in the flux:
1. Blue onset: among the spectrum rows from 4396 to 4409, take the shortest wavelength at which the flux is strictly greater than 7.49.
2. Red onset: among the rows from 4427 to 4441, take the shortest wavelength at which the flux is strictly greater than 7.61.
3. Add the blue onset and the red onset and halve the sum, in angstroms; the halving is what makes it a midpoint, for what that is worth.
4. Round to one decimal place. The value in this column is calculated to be 4413.0 angstroms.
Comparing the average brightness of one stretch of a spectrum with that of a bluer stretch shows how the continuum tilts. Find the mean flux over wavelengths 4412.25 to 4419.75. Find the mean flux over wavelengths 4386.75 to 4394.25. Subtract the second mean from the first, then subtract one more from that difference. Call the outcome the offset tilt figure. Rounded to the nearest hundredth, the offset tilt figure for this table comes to 0.10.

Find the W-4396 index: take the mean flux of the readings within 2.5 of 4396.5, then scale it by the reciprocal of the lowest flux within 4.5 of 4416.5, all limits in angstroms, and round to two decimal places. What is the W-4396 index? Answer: 0.99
